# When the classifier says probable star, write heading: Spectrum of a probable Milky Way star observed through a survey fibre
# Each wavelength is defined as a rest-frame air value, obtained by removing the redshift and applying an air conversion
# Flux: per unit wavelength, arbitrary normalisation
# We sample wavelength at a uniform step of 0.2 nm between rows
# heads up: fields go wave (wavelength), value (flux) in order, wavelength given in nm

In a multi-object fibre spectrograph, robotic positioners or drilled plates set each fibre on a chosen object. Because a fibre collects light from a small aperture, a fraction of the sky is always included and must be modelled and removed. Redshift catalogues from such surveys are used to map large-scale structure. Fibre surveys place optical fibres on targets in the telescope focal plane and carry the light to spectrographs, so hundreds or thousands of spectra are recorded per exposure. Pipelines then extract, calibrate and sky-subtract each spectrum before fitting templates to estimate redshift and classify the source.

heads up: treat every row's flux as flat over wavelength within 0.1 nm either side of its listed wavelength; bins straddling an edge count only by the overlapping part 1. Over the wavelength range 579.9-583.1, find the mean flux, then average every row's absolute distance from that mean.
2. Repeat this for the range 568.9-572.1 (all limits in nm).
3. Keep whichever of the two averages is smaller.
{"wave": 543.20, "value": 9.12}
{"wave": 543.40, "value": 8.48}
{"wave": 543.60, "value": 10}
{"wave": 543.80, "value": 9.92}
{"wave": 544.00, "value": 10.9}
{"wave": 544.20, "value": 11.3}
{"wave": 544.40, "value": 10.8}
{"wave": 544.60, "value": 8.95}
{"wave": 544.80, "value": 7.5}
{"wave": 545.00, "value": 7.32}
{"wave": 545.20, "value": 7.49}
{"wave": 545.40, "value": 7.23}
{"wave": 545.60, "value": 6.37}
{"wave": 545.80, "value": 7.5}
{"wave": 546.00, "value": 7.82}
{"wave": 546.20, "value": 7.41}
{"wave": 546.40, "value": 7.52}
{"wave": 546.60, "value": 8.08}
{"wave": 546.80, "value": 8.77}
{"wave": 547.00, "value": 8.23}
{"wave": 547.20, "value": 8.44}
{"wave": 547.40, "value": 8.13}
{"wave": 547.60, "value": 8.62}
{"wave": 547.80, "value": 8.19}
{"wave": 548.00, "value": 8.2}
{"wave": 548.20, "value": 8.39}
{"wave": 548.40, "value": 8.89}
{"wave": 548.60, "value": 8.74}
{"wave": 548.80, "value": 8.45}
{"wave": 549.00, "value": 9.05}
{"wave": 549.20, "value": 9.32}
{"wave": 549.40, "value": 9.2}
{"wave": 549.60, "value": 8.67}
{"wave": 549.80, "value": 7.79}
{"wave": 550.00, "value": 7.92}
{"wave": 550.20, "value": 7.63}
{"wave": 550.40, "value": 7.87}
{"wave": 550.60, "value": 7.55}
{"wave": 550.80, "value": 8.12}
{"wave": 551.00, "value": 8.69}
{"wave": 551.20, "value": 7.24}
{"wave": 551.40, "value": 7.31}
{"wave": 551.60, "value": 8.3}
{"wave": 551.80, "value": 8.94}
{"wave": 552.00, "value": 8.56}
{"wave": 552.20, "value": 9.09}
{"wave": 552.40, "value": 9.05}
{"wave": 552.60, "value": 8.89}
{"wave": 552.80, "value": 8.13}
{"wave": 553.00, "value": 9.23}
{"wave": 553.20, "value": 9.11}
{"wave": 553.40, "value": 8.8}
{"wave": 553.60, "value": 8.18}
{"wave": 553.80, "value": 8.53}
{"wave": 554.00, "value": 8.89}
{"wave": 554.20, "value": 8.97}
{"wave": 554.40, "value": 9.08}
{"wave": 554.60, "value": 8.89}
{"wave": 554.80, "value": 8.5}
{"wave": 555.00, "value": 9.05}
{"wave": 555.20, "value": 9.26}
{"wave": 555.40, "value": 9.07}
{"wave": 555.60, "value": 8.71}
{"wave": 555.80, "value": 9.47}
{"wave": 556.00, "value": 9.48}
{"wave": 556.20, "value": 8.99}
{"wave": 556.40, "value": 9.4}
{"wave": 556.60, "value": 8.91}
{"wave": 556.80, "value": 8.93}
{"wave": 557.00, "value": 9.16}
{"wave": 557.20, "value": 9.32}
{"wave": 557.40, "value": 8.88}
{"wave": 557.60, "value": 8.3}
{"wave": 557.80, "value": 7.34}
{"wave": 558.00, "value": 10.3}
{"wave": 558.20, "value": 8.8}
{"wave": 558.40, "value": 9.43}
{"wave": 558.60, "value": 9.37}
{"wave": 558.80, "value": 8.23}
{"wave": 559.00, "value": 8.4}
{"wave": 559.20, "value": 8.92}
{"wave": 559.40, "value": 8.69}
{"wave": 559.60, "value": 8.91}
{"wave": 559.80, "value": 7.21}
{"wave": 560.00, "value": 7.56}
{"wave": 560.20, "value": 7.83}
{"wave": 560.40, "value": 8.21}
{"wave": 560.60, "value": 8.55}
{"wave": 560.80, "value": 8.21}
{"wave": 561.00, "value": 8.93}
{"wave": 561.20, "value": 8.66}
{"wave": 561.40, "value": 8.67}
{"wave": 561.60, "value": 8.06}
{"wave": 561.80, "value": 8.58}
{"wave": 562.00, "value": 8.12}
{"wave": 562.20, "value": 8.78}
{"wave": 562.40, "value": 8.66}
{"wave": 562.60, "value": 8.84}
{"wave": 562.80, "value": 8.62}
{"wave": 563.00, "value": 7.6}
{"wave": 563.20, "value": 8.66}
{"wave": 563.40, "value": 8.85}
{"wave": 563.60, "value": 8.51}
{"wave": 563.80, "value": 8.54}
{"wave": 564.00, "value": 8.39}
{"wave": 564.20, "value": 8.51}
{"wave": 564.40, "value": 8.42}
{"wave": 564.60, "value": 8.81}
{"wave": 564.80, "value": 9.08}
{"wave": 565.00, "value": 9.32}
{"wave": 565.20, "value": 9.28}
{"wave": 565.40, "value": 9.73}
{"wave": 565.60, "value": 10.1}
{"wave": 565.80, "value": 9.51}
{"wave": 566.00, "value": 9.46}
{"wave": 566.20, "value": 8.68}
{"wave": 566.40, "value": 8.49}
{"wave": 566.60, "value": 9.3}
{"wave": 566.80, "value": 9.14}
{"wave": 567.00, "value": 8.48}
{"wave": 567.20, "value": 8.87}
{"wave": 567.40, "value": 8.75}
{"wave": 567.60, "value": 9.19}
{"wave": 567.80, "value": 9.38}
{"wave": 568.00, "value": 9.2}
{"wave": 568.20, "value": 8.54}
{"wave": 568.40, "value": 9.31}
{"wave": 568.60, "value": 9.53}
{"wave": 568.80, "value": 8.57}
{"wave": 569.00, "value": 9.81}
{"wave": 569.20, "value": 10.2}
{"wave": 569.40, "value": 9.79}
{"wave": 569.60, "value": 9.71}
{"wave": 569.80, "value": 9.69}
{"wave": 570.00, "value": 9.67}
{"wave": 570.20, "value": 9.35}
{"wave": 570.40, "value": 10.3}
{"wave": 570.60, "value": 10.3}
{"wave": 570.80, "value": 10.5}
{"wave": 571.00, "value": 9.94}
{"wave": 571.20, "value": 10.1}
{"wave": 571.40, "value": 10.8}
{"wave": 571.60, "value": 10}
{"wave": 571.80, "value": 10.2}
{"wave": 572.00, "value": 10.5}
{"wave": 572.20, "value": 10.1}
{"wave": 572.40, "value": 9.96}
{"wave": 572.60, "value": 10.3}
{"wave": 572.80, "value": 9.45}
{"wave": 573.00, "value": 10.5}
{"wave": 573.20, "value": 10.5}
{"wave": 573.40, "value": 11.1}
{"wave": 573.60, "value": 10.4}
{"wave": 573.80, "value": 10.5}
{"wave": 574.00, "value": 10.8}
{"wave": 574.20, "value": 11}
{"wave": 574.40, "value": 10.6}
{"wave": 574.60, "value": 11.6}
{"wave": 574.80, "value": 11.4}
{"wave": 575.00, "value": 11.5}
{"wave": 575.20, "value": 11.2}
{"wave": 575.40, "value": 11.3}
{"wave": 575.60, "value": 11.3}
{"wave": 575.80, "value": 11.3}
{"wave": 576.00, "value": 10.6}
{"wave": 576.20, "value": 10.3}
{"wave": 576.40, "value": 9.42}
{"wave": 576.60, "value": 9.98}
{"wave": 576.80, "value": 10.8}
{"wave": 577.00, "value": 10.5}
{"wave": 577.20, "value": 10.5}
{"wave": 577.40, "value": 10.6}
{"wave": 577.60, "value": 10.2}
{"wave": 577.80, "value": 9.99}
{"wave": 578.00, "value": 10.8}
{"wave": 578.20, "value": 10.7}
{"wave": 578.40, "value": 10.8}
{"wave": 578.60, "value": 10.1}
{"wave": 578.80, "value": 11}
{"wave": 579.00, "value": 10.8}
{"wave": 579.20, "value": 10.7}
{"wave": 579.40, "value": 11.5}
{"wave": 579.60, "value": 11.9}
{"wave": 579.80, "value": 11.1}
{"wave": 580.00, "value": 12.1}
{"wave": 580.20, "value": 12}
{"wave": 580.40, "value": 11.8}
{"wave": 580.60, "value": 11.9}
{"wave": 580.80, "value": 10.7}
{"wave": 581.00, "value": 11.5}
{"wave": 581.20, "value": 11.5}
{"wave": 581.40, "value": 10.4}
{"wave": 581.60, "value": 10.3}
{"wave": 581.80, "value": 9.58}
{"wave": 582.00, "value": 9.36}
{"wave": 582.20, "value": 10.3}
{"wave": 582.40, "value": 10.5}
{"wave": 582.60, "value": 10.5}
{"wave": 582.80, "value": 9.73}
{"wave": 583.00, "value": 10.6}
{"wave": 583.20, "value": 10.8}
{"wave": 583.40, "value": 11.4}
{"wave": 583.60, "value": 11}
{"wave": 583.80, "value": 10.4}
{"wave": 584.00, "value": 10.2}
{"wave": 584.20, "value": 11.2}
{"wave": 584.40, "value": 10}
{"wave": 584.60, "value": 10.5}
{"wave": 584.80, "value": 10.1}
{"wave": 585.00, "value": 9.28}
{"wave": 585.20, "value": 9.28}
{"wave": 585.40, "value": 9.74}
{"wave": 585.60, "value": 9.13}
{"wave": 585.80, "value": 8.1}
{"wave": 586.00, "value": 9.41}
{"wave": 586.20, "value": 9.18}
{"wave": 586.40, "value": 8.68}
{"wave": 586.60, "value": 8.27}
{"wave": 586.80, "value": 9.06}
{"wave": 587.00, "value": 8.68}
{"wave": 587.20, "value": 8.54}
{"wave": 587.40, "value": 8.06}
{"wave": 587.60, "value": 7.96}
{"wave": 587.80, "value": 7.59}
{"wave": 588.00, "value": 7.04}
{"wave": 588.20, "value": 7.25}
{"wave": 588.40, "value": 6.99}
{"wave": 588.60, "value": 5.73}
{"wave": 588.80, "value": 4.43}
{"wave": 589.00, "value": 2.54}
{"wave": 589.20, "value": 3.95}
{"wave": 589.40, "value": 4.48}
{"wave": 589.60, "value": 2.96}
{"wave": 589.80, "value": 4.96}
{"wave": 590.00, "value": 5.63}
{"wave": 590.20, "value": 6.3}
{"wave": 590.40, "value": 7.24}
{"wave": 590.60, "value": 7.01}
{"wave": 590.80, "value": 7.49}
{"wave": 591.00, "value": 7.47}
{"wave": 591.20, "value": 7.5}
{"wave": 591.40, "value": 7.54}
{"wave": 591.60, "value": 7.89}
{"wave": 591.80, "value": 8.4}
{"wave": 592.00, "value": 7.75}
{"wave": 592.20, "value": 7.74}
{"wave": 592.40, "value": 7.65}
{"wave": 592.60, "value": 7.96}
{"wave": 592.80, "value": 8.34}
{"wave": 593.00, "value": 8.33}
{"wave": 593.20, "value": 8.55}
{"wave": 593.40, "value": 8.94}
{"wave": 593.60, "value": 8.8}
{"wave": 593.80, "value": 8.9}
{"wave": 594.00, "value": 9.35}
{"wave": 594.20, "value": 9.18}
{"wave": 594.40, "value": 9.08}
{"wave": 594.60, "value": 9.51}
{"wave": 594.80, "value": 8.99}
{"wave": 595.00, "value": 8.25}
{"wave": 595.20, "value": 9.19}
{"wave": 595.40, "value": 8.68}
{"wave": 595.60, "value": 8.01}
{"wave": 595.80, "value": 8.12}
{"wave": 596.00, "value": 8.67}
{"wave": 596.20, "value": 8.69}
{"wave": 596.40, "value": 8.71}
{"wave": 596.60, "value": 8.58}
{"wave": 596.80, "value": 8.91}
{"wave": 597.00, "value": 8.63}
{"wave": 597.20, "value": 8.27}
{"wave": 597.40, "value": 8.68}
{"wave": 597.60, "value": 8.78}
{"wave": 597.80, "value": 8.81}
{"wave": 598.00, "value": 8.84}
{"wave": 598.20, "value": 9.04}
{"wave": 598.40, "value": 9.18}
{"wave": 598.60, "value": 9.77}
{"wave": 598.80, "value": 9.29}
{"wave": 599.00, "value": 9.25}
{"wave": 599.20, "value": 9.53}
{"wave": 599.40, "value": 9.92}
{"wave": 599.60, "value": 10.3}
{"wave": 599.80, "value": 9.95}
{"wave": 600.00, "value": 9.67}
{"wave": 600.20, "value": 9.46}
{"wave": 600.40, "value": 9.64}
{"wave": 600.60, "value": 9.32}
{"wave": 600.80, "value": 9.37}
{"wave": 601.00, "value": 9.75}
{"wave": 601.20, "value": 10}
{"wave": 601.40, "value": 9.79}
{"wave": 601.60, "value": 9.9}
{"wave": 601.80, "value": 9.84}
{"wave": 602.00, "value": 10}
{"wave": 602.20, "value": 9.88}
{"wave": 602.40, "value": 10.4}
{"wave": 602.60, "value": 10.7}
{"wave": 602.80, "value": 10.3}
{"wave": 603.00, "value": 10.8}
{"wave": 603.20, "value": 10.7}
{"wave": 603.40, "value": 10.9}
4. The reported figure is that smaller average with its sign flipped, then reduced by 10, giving -10.3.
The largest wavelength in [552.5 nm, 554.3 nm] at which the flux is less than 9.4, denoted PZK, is 554.20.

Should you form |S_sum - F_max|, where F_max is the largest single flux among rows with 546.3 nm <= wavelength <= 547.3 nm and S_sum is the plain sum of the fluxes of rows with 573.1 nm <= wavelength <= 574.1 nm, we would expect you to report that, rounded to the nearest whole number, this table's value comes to 45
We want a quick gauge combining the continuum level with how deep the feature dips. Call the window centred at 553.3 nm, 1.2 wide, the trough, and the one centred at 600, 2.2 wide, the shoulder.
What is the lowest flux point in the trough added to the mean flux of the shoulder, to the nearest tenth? 17.8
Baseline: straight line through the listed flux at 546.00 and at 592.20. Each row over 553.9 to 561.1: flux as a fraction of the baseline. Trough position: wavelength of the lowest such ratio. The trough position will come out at 559.80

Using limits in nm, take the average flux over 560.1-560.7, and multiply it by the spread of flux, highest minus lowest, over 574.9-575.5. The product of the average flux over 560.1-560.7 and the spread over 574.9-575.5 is 2.5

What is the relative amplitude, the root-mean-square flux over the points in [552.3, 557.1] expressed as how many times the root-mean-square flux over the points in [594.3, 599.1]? 1.01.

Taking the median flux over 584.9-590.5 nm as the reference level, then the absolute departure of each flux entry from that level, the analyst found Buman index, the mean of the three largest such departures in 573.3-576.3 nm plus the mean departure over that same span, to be 6.9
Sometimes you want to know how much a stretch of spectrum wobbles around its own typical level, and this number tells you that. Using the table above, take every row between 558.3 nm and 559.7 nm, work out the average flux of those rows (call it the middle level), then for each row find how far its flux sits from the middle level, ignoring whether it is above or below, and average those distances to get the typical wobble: 0.35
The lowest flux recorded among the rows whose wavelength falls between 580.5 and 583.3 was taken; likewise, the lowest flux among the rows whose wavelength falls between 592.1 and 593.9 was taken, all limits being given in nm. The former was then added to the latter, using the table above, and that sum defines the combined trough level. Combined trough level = 17.0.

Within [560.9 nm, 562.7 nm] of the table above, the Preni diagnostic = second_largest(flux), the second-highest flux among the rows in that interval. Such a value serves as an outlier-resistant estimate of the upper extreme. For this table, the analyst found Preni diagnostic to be 8.84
